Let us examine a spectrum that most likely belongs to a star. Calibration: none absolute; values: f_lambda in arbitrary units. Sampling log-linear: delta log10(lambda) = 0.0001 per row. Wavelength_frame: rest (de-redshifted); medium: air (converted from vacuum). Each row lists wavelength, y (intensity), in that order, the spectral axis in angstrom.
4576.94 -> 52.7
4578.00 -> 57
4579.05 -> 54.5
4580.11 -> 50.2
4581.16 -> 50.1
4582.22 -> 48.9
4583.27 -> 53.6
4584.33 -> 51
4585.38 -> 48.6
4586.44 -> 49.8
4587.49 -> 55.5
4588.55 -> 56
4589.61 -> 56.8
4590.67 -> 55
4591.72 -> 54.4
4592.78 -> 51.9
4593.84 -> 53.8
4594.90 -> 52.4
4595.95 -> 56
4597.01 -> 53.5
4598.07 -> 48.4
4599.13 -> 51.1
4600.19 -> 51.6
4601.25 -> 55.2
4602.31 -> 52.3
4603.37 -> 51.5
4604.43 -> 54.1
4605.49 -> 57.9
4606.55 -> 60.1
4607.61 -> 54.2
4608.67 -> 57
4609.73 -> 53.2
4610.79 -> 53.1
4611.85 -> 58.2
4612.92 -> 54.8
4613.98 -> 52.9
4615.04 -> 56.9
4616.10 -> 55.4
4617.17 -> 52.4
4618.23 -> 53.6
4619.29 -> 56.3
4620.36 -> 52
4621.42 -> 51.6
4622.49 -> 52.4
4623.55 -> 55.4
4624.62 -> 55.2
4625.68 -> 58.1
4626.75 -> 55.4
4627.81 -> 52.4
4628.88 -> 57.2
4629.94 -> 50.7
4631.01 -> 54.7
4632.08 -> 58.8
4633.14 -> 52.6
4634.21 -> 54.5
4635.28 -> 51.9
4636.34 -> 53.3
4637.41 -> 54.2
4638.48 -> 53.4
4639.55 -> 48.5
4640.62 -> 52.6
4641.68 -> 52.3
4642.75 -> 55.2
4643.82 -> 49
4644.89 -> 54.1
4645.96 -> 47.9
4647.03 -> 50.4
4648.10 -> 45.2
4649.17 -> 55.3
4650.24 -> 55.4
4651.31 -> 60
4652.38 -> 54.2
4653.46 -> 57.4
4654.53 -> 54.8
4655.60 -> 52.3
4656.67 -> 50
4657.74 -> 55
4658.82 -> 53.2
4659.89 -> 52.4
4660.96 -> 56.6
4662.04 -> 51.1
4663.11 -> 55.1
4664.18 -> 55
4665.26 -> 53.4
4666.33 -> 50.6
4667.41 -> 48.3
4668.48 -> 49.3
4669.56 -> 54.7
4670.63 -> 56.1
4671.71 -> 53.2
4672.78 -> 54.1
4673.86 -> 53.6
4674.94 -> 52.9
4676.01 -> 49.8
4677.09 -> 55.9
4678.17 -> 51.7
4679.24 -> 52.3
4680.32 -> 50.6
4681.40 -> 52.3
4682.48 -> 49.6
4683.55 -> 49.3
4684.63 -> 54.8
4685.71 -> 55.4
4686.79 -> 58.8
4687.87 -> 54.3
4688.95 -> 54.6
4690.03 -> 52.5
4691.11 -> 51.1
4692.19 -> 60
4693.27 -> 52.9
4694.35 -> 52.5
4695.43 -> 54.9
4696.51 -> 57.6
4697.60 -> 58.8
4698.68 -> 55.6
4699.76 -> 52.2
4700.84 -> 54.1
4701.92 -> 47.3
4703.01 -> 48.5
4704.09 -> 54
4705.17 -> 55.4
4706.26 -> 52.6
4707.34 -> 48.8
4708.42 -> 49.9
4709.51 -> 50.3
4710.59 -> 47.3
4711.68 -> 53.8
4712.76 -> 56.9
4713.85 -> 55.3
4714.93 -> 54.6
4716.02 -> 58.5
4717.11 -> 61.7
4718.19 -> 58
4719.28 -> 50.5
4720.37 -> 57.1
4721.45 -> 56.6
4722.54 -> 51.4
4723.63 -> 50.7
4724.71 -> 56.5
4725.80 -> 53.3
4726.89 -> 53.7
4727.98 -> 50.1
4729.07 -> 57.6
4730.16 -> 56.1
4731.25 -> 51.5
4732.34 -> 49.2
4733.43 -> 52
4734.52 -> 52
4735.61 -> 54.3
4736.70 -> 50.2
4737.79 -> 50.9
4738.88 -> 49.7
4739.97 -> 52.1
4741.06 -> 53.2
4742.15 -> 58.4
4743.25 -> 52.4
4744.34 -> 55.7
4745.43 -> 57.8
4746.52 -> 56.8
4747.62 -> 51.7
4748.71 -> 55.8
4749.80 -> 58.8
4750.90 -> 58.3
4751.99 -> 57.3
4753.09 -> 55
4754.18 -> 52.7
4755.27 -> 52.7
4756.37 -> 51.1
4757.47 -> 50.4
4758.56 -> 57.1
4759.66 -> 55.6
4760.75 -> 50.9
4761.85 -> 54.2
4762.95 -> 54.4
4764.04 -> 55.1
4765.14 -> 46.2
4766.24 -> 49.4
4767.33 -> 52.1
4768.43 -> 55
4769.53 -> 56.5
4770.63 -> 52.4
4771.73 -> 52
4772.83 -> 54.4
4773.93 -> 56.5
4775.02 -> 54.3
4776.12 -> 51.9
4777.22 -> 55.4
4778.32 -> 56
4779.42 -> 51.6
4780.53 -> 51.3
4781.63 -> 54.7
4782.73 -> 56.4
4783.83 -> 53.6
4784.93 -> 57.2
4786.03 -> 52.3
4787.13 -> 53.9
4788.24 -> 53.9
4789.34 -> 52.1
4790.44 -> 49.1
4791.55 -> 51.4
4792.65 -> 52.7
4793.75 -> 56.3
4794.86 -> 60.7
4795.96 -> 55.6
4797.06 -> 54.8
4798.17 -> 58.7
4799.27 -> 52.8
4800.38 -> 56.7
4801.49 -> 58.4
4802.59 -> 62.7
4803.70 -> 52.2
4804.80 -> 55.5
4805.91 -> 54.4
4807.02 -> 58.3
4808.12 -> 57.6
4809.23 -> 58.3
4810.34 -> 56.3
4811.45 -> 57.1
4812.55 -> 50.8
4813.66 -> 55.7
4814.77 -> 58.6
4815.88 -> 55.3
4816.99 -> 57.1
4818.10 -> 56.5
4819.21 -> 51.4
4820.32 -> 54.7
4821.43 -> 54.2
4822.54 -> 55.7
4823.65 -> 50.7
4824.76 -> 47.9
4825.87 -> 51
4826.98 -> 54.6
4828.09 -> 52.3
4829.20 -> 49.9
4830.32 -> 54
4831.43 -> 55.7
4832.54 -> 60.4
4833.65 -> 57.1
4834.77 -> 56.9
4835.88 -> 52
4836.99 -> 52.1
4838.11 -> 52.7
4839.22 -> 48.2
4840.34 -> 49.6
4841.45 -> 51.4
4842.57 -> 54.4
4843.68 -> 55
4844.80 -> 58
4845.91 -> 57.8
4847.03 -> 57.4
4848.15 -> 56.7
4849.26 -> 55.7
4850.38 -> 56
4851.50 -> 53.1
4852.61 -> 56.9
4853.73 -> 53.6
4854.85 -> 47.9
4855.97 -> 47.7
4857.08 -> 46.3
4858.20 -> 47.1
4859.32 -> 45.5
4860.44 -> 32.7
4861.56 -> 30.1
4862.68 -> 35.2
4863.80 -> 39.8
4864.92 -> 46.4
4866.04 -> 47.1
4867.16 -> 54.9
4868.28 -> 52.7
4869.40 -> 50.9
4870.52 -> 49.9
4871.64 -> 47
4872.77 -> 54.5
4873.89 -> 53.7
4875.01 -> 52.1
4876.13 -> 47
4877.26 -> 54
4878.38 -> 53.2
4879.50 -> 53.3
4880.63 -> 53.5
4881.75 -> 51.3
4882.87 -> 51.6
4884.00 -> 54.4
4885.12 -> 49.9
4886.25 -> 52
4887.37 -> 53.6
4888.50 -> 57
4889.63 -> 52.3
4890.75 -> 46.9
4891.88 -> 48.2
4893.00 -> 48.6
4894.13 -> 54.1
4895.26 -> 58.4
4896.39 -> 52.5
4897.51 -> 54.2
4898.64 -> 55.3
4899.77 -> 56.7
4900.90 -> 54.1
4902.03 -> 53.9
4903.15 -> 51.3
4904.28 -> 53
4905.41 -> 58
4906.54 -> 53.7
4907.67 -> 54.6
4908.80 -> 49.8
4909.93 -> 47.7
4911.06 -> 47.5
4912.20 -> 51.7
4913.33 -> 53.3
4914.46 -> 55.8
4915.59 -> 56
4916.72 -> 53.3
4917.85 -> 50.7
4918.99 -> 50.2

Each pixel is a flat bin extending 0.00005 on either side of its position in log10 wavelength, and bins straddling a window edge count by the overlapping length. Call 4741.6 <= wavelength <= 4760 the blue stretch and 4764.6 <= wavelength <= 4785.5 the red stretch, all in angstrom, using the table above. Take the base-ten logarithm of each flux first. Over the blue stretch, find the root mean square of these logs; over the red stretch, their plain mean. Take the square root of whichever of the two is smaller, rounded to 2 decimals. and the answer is 1.31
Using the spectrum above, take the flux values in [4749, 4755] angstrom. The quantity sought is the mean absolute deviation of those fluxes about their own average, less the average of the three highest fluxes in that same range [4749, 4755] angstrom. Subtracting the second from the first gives -56.1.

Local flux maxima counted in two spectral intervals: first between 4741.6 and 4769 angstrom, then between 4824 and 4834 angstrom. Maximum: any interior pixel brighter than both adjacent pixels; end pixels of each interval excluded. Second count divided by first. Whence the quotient 0.50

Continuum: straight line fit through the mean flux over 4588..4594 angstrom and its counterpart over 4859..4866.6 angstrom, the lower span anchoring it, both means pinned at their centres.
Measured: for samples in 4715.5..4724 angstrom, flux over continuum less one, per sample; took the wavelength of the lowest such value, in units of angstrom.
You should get 4719.28 angstrom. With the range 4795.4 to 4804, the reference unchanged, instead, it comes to 4803.70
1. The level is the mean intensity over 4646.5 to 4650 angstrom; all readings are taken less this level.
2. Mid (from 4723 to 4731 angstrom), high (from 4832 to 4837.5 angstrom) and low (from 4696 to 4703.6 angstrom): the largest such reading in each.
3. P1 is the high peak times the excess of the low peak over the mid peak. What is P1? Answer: 12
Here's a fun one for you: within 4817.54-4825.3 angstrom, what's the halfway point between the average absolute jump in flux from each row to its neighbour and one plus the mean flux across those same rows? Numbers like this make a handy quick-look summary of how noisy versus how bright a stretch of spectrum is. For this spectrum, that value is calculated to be 28.5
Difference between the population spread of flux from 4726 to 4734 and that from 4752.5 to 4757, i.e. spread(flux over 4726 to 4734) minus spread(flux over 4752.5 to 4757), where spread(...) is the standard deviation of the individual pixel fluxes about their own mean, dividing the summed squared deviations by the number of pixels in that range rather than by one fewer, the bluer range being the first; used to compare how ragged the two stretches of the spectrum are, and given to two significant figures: 1.5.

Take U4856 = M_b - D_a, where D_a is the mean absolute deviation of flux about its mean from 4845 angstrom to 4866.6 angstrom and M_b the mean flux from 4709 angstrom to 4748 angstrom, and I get 47.2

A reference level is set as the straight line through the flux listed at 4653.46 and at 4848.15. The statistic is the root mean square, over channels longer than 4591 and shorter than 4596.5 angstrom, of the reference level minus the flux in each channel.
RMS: 4.2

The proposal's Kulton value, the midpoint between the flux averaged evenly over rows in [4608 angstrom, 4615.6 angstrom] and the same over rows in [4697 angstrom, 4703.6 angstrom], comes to 54.0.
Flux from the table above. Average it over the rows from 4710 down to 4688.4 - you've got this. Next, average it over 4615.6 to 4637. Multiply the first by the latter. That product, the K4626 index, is 2882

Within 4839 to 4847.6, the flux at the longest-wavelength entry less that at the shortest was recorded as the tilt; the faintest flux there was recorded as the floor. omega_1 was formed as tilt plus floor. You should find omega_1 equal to 57.4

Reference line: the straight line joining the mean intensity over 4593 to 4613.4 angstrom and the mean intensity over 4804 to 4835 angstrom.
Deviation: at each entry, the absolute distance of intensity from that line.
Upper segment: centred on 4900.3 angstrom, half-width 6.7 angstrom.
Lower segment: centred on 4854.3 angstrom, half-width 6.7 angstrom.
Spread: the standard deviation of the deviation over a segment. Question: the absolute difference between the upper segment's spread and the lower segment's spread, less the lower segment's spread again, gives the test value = -1.1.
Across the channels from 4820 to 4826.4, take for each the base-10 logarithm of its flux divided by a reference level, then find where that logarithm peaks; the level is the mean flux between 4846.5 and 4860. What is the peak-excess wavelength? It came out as 4822.54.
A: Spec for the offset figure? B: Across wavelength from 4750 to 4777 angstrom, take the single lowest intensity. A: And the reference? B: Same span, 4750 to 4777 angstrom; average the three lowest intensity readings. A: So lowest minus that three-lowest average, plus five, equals 2.5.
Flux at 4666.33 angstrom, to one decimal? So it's 50.6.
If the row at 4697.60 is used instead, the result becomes 58.8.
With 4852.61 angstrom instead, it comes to 56.9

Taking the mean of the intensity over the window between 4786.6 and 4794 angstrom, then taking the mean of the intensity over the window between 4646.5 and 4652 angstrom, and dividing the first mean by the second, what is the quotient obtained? 0.99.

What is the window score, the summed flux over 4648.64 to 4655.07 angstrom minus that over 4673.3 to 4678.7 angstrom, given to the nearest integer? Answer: 73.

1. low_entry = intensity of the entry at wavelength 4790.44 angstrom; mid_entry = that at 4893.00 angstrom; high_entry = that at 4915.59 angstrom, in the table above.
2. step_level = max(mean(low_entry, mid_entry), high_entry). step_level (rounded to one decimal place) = 56.0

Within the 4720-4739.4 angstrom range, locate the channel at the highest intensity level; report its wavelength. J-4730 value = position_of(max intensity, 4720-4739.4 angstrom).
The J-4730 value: 4729.07 angstrom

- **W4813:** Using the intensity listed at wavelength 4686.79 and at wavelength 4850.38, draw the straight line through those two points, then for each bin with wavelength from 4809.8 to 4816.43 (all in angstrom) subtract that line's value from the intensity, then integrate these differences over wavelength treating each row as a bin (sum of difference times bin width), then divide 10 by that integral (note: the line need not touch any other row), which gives -1.5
